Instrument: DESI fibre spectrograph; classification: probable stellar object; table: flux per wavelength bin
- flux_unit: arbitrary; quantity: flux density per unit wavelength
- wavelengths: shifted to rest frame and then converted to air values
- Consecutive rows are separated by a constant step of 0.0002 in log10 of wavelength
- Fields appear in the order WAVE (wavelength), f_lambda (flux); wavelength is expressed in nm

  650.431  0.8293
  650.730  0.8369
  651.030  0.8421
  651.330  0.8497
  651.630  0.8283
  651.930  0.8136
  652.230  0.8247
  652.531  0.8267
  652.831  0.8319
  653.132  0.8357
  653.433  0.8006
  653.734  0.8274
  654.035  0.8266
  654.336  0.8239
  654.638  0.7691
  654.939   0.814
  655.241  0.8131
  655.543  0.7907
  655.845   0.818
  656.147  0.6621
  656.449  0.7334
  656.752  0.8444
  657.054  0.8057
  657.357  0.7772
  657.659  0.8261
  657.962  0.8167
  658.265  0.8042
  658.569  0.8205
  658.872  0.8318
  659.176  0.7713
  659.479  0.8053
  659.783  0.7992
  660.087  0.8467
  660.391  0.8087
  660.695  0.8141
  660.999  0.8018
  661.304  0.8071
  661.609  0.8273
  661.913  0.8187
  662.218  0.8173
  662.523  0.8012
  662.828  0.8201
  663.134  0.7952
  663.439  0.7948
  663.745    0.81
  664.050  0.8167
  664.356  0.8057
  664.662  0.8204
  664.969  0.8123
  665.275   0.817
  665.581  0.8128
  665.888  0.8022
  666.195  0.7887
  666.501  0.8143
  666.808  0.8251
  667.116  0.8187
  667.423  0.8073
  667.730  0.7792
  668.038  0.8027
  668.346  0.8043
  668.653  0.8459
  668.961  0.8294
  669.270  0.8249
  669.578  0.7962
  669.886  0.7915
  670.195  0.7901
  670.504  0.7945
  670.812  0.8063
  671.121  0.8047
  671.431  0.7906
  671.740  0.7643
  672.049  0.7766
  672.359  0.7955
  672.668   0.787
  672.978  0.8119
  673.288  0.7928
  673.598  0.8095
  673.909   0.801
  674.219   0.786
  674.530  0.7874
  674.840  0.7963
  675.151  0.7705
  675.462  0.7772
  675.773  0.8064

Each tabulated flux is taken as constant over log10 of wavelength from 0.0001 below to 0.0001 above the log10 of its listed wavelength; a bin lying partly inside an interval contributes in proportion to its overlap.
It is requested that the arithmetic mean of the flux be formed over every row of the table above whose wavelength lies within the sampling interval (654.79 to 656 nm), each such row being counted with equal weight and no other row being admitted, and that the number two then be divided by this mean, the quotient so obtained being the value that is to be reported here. 2.47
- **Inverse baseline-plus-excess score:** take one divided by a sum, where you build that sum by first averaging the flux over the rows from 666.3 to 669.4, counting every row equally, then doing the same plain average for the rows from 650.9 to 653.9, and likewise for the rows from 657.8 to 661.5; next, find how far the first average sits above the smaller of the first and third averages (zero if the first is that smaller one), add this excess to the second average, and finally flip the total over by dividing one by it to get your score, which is 1.20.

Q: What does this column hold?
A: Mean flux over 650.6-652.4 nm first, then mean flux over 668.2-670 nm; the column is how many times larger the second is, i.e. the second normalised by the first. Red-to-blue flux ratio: 0.98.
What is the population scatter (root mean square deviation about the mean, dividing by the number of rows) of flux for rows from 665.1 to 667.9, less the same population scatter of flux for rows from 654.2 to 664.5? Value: -0.018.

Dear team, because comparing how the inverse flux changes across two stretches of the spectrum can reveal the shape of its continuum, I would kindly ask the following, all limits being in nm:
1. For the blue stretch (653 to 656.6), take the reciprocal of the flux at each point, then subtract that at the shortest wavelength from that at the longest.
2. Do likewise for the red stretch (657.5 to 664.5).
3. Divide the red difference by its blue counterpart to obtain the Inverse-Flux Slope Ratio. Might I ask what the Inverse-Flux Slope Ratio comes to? 0.18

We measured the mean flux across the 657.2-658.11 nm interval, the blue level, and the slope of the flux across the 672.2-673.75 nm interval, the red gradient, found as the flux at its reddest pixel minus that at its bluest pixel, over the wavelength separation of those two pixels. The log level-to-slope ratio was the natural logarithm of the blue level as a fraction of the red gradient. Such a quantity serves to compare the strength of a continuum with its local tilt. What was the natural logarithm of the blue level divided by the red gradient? 4.3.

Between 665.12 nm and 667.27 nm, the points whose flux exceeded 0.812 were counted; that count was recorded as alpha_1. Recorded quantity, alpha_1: 5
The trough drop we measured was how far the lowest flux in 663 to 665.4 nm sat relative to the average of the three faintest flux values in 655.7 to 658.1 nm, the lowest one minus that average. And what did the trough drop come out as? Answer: 0.071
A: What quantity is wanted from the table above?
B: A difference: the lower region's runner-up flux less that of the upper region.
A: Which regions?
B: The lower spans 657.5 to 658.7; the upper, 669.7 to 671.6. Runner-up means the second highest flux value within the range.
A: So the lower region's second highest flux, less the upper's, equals 0.016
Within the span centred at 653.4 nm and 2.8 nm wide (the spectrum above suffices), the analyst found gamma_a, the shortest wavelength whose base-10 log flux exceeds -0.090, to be 652.230 nm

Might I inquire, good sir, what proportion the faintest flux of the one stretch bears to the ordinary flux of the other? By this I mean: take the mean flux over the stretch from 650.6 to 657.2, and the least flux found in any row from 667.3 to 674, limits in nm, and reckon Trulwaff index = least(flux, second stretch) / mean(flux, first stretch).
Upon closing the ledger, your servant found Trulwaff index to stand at 0.94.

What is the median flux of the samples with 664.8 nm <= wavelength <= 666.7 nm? 0.813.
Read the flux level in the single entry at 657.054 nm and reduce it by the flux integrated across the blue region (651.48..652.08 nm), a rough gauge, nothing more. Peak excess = 0.31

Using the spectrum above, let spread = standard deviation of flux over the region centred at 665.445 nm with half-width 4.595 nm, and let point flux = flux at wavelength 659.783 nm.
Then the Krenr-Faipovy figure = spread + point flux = 0.813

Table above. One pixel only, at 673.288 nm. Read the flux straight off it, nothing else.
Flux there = 0.7928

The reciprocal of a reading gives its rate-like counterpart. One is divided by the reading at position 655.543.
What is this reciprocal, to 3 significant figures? 1.26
